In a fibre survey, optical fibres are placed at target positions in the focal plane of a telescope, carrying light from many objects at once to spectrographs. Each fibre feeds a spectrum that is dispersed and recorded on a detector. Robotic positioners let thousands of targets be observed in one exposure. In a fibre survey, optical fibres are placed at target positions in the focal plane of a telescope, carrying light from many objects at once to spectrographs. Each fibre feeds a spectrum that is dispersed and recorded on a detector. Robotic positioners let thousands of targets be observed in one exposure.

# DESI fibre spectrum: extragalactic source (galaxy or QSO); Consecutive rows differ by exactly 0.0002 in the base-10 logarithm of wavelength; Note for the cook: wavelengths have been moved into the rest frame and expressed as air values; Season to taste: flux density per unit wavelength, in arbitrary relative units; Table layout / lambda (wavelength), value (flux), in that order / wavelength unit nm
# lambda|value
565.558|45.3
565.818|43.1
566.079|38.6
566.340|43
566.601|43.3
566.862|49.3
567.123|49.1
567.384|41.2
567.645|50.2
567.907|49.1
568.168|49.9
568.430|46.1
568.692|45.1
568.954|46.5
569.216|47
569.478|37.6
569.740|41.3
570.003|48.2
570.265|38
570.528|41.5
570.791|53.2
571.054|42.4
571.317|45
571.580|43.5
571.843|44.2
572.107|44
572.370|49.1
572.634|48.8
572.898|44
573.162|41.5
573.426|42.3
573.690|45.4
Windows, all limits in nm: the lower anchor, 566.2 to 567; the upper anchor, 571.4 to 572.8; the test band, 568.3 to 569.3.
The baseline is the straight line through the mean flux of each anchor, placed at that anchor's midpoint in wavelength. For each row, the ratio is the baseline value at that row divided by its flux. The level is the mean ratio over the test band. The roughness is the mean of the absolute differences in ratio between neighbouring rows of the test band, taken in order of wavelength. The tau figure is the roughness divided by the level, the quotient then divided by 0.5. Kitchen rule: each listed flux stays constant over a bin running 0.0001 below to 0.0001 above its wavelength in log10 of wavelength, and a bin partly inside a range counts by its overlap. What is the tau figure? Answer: 0.042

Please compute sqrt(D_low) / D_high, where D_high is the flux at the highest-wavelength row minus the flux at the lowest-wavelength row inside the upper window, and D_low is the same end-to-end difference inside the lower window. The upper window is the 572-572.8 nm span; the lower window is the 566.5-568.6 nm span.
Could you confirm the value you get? 0.3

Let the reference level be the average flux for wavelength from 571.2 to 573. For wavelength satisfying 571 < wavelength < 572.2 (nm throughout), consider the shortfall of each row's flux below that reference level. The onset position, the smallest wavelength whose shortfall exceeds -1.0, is 571.054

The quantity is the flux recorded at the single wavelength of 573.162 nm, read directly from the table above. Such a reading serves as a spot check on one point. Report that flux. 41.5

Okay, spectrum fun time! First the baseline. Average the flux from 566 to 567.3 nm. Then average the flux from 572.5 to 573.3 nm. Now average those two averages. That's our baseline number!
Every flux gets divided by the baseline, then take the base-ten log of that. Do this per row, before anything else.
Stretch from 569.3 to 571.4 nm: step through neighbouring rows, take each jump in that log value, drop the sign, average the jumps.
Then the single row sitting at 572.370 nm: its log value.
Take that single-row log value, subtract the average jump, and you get -0.028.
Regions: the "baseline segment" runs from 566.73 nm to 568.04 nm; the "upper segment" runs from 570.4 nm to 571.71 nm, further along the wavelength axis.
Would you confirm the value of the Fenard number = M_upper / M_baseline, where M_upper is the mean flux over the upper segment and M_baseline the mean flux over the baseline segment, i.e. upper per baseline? 0.94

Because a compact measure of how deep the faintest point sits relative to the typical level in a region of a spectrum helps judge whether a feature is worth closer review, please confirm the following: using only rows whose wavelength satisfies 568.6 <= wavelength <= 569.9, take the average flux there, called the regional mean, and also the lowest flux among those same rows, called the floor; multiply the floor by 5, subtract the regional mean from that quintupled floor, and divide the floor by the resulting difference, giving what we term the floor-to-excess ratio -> 0.260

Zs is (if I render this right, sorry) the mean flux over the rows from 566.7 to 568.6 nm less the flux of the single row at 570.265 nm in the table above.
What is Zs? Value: 10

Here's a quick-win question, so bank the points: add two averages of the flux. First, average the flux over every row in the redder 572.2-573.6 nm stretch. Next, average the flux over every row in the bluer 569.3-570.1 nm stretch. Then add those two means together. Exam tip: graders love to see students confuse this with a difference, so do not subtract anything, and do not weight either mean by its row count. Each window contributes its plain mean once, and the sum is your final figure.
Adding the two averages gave 87.5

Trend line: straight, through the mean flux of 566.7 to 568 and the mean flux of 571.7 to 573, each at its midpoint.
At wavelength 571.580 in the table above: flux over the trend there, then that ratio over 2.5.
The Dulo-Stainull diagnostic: 0.38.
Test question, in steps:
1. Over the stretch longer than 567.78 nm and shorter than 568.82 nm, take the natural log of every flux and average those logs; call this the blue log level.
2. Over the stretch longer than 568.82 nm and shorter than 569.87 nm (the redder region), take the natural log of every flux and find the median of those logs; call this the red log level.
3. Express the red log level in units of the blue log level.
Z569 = 0.979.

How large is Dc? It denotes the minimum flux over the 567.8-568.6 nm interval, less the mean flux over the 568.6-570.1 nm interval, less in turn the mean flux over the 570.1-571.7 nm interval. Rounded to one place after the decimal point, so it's -42.1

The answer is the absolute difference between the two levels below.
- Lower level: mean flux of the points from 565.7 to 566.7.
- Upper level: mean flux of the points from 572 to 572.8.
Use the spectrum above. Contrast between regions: 5.3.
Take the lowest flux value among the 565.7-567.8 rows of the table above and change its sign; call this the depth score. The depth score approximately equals -38.6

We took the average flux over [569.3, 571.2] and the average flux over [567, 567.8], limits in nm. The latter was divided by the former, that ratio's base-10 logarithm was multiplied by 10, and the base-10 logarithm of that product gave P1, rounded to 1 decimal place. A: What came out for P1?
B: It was -0.5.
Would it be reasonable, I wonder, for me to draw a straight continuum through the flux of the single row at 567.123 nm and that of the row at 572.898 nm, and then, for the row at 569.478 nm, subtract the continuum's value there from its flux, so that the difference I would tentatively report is -9.4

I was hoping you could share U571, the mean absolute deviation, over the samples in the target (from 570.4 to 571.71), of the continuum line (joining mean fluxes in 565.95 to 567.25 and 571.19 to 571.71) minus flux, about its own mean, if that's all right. 3.2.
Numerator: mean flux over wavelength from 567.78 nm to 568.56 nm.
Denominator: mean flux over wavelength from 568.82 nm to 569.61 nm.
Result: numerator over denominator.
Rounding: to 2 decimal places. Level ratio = 1.11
